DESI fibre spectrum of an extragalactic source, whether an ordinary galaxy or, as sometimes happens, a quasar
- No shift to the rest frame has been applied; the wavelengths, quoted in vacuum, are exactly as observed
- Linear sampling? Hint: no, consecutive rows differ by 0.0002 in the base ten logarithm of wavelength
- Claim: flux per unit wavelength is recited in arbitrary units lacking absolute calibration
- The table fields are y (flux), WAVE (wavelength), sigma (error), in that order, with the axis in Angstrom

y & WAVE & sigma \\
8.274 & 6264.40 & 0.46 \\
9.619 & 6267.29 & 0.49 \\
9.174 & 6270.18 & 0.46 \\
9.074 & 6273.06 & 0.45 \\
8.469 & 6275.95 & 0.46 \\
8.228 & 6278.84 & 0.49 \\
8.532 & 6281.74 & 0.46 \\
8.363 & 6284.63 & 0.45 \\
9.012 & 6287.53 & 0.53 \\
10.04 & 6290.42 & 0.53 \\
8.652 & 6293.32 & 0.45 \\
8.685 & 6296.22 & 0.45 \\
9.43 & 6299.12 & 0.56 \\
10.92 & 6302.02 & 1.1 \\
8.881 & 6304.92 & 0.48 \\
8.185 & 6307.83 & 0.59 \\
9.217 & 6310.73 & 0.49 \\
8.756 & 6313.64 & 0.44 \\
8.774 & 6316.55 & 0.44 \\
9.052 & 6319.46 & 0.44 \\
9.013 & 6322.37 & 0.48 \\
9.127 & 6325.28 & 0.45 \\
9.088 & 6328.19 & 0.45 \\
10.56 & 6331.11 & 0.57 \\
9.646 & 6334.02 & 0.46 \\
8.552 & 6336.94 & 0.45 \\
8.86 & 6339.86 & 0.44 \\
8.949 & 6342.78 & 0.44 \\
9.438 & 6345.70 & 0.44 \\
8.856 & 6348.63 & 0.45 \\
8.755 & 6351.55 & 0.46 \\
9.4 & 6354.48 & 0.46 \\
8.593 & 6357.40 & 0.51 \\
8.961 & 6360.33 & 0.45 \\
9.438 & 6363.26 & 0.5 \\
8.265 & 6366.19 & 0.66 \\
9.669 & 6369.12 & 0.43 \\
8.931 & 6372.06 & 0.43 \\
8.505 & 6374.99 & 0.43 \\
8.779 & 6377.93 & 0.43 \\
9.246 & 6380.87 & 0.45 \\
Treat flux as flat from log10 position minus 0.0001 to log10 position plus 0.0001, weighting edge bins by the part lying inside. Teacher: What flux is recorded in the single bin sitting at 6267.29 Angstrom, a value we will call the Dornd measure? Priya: 9.619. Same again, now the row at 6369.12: 9.669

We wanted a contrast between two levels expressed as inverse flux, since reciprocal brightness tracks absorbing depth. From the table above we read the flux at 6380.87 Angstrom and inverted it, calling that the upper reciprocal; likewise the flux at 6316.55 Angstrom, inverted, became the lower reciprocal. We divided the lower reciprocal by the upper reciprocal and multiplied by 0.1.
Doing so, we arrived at 0.105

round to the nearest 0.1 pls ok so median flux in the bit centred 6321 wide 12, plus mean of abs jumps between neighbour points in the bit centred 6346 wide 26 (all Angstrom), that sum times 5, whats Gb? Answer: 47.7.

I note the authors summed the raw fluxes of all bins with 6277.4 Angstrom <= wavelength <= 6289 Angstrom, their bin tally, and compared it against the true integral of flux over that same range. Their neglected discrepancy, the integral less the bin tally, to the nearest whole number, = 65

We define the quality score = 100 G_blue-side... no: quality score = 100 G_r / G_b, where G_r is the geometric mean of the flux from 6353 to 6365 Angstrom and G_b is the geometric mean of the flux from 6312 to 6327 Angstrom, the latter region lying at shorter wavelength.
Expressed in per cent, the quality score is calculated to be 102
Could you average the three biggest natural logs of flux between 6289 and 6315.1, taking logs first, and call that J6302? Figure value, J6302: 2.31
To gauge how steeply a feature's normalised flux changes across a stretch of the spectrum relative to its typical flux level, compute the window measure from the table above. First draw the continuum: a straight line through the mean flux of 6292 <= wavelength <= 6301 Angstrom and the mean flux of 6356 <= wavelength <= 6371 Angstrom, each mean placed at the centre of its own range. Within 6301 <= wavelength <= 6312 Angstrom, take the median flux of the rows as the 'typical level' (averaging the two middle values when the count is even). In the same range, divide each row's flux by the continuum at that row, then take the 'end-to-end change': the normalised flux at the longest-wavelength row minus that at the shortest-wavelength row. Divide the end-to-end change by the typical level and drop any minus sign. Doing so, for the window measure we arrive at 0.021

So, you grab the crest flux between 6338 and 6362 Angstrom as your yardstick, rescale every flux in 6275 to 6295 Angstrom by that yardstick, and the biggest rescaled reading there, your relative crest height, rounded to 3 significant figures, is 1.06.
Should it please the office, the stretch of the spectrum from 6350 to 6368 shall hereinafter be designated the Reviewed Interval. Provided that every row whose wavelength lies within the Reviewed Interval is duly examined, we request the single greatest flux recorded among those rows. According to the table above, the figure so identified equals 9.438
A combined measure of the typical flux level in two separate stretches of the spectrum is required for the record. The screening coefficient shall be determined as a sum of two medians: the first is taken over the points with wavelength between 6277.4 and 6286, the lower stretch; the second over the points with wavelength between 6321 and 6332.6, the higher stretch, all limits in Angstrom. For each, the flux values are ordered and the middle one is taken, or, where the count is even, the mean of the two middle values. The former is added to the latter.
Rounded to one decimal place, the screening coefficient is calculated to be 17.5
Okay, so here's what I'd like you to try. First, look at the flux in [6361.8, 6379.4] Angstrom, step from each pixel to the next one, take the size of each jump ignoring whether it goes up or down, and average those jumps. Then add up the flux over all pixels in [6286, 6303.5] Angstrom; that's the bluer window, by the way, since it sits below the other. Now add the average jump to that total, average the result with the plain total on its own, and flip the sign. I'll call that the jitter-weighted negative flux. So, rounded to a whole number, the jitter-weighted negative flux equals -57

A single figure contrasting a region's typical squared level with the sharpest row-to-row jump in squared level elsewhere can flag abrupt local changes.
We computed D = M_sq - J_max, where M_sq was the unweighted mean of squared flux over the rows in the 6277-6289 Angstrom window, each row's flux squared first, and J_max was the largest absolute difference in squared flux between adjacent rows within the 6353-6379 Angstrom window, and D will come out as 48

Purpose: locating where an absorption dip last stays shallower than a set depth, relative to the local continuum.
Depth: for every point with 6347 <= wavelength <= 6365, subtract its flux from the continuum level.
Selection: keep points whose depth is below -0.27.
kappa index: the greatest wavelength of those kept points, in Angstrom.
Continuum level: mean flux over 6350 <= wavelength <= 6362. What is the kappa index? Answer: 6363.26 Angstrom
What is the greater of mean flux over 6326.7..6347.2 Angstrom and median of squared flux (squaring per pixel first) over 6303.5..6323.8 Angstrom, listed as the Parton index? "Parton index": 79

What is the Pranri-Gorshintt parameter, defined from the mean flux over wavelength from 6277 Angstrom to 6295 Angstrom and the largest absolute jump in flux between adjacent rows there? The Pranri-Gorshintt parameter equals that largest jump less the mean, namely -7.4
